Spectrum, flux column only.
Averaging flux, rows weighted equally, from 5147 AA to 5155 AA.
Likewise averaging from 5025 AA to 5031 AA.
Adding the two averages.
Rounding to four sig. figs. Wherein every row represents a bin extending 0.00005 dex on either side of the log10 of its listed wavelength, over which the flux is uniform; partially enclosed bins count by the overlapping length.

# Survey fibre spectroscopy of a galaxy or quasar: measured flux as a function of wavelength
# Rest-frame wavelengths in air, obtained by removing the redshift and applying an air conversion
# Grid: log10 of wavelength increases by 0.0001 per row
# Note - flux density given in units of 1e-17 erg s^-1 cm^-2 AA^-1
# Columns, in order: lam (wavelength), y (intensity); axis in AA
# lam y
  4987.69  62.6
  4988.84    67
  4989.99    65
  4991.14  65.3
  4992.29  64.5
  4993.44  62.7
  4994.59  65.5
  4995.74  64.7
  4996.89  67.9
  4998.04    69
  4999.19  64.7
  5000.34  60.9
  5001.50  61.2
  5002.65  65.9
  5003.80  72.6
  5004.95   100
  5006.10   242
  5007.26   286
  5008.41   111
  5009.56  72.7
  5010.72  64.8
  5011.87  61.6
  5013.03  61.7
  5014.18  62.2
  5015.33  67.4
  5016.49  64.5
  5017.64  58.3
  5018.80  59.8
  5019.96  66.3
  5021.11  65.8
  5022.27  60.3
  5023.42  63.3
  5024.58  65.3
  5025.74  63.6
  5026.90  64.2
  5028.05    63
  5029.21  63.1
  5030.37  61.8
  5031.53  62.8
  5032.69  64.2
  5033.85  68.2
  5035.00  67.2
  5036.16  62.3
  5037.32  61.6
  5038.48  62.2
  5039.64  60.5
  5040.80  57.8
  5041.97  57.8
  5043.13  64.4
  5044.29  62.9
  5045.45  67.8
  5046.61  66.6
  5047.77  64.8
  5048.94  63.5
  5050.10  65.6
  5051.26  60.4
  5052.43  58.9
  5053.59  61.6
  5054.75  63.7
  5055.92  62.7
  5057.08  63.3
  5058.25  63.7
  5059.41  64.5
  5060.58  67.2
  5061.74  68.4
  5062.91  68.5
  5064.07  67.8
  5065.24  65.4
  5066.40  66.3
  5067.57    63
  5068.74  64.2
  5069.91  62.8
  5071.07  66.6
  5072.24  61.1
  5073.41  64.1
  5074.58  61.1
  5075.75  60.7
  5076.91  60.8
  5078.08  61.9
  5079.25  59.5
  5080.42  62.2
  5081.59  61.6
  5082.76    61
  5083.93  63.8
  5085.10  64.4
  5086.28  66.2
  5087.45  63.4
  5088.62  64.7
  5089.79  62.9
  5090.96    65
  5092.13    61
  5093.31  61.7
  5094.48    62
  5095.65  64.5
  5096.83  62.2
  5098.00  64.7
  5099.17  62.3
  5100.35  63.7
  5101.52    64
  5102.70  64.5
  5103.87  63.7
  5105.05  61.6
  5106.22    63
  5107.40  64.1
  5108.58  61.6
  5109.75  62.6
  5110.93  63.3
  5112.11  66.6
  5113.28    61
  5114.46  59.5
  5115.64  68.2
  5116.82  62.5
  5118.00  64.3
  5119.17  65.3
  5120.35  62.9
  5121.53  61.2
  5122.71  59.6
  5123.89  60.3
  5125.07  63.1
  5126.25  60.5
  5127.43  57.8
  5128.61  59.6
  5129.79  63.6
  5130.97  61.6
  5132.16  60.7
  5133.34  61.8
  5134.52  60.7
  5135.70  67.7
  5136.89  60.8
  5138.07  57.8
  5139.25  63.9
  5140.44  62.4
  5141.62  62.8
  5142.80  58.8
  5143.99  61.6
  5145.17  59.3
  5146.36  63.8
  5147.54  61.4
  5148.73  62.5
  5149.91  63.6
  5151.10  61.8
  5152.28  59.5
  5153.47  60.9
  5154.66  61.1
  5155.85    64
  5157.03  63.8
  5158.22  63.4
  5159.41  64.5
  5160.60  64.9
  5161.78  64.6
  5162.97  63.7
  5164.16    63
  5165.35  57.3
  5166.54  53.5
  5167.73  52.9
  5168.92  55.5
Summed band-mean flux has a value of 124.7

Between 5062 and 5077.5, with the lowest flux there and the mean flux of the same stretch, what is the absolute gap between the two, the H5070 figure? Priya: 3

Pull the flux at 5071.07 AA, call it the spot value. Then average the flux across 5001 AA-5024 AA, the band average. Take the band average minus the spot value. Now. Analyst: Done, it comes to 22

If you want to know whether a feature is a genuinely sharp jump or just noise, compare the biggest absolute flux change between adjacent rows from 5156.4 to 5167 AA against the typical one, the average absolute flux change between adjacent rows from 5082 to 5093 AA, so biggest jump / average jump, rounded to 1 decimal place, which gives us 2.7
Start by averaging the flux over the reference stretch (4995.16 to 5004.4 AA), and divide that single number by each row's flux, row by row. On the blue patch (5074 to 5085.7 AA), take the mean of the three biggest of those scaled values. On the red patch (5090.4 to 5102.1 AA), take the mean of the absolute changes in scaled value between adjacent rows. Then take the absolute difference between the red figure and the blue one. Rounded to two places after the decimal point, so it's 1.06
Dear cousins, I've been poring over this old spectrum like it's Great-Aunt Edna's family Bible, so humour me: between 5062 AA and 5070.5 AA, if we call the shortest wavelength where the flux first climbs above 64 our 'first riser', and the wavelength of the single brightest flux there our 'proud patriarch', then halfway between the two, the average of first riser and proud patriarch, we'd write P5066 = 5062.9 AA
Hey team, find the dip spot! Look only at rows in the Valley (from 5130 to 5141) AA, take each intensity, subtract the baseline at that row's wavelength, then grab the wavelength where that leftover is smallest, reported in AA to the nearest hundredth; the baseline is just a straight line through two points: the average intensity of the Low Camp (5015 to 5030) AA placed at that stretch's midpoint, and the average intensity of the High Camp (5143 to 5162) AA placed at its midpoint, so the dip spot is 5138.07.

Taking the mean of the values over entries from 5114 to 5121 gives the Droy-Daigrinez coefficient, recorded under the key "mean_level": 63.8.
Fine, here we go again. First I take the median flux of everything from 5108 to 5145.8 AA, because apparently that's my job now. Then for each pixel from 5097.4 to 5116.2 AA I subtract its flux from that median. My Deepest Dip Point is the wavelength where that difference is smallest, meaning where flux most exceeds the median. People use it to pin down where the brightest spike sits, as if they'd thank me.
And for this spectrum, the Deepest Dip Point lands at 5115.64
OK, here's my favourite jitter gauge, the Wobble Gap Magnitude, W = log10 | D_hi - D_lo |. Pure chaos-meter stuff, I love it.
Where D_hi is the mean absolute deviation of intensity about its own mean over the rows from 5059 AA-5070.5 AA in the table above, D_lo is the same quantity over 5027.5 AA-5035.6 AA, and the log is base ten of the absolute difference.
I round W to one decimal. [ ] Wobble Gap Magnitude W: -1.0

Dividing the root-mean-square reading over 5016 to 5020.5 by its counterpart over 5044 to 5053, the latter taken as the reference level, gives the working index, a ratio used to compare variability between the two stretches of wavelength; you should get 0.98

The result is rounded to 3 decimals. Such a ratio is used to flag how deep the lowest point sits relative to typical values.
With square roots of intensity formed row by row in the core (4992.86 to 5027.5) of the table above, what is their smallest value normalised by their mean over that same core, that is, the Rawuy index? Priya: 0.875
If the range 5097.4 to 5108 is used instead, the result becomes 0.985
